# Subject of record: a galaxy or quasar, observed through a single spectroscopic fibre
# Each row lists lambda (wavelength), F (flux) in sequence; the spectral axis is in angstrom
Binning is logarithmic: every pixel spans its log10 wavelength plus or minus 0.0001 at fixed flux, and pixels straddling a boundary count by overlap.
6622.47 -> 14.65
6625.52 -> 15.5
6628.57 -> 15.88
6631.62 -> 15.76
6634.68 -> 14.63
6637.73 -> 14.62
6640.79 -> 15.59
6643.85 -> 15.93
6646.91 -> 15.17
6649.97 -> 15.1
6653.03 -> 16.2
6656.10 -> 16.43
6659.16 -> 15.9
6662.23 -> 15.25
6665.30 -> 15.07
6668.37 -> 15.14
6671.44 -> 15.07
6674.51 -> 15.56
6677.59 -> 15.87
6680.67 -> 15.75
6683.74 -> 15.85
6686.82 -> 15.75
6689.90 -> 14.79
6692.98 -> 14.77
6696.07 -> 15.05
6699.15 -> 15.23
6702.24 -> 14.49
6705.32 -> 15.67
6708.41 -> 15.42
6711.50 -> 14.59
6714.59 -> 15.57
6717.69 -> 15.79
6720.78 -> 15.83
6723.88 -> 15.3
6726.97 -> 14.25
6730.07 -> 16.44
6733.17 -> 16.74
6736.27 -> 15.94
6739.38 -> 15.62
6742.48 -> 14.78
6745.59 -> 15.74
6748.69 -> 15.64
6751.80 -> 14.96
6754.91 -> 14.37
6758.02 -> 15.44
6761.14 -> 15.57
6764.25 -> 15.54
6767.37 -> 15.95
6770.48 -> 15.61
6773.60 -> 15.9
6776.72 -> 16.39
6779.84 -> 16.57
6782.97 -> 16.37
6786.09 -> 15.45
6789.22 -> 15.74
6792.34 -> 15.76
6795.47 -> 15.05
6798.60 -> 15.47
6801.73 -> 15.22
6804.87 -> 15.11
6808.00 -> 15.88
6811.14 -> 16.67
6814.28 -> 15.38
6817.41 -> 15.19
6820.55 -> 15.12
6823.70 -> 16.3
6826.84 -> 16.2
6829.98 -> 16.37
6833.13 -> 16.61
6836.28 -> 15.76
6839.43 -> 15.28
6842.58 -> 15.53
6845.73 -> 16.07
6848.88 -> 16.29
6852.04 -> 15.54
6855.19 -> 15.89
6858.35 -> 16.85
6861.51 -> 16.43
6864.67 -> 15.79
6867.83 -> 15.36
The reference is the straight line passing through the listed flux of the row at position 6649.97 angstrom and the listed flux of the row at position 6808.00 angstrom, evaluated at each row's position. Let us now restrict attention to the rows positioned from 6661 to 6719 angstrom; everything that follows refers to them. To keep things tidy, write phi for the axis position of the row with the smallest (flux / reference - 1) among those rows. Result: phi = 6702.24 angstrom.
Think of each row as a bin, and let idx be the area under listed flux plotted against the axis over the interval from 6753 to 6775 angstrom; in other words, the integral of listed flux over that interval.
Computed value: 340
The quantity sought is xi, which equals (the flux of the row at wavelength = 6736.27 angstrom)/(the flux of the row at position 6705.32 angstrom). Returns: 1.02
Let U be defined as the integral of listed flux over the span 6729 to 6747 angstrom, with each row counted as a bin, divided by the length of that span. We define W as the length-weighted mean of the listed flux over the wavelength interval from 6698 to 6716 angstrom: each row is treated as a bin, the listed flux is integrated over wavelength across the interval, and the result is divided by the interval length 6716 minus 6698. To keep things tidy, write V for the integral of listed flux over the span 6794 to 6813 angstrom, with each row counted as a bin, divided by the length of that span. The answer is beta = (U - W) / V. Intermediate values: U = 15.9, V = 15.6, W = 15.2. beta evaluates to 0.04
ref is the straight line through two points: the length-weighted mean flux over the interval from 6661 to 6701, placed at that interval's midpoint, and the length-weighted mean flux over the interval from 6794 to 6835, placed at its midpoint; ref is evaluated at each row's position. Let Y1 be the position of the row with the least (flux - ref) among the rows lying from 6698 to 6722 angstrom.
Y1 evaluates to 6702.24 angstrom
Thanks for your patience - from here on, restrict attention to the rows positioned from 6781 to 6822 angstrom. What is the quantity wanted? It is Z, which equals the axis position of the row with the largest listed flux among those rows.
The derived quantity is 6811.14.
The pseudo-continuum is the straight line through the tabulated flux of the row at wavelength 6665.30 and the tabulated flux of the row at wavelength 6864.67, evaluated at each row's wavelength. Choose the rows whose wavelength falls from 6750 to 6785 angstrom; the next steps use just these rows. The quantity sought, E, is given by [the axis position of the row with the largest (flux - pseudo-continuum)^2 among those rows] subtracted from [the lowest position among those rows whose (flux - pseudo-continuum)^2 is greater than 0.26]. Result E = -24.9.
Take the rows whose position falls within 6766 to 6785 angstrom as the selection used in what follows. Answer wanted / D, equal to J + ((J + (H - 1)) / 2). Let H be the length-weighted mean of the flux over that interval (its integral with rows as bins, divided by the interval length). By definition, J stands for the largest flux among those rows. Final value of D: 32.4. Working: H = 16.1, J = 16.57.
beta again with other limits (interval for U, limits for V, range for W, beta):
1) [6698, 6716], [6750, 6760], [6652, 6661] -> -0.07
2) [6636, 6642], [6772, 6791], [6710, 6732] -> -0.02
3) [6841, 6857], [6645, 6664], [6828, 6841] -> -0.01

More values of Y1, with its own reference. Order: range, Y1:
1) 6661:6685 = 6671.44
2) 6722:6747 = 6726.97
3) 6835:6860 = 6839.43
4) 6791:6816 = 6795.47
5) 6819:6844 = 6820.55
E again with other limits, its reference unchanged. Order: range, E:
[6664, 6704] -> 0.0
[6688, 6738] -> -30.9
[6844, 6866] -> -9.5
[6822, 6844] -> -9.4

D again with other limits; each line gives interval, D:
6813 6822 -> 30.2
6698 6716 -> 30.6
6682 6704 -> 30.8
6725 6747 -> 32.4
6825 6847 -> 32.4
